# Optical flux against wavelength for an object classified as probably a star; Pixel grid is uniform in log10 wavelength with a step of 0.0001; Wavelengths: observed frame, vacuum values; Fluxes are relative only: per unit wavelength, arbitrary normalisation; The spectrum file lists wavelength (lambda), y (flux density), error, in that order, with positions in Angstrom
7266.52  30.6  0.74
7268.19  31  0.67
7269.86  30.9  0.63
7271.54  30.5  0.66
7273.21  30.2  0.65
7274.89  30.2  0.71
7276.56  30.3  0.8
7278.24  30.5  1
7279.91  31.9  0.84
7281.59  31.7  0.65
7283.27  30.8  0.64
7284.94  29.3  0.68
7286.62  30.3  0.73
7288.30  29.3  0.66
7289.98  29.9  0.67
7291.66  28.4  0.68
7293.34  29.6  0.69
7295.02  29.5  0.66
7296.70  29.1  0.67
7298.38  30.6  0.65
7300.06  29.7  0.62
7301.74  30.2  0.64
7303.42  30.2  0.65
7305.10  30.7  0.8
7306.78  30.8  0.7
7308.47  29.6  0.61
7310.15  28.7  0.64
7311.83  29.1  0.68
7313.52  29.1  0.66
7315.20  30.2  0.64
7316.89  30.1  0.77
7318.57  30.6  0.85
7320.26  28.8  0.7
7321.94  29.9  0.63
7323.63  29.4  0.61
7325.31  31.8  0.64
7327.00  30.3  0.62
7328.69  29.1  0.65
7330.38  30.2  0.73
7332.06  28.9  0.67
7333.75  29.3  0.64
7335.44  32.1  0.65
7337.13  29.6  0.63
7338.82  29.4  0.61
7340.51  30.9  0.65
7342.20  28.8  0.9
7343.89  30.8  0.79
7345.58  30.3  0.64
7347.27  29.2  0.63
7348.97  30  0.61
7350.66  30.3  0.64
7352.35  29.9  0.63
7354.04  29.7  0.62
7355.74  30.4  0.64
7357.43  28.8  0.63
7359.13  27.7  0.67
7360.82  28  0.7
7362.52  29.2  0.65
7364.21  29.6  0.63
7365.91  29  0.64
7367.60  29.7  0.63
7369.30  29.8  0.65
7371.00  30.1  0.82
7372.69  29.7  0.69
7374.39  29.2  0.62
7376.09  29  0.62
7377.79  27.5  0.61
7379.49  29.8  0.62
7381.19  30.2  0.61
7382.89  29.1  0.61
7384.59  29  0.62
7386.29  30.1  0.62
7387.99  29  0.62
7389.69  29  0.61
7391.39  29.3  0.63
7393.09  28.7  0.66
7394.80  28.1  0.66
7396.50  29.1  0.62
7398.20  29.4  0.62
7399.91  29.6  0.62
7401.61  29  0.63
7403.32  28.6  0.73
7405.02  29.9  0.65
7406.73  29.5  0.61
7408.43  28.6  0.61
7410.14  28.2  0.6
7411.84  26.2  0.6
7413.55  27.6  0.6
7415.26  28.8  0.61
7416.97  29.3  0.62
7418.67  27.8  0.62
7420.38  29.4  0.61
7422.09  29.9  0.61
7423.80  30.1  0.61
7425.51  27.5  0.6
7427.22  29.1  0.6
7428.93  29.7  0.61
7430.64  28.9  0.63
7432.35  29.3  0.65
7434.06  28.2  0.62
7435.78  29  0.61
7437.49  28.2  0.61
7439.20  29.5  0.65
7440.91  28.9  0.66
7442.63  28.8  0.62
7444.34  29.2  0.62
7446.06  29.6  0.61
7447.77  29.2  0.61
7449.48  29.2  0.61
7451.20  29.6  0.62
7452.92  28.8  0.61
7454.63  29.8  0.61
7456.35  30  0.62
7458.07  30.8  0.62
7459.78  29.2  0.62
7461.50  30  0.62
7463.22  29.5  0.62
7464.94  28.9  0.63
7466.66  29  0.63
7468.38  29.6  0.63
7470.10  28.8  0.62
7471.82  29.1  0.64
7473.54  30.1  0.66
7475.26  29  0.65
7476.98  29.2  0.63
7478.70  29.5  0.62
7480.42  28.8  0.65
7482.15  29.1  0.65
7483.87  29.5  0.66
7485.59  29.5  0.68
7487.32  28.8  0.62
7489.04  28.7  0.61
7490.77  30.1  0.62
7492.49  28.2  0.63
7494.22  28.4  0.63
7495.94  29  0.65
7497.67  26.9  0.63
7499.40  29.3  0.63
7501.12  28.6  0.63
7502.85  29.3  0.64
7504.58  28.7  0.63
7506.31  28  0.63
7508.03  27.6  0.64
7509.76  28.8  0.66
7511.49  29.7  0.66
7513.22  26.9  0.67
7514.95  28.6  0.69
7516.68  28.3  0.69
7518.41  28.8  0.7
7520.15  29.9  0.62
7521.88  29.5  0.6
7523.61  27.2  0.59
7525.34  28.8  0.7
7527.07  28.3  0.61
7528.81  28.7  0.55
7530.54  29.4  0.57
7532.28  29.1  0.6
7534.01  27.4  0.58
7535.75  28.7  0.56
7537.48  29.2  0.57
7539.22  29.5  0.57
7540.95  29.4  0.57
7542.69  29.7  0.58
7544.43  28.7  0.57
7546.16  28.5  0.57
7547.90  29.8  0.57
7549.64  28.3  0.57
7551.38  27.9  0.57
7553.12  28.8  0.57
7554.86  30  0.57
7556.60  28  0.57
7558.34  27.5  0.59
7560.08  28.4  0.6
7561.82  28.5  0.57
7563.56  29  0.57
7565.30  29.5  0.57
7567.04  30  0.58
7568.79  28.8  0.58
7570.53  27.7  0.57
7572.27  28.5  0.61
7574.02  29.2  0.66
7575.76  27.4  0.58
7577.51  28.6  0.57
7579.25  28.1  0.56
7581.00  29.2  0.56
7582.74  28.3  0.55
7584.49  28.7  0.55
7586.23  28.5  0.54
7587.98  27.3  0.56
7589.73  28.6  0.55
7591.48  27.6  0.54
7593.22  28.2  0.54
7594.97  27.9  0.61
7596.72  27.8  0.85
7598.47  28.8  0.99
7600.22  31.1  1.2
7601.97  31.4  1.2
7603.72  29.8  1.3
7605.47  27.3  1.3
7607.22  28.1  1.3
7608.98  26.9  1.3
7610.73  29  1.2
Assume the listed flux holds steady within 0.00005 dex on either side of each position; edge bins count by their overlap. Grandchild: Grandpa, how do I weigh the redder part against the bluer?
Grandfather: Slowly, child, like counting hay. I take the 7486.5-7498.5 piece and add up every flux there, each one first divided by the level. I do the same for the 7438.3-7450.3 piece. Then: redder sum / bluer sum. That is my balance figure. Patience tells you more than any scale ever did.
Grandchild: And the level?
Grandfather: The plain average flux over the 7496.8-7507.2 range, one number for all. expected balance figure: 0.98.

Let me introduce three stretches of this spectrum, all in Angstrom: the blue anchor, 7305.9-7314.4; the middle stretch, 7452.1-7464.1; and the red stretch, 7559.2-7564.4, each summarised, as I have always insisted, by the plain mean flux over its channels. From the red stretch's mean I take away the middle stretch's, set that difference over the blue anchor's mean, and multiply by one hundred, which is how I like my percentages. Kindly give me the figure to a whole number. -4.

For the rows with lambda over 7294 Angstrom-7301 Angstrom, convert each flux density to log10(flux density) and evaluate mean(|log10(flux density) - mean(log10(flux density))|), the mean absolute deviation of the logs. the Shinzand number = 0.006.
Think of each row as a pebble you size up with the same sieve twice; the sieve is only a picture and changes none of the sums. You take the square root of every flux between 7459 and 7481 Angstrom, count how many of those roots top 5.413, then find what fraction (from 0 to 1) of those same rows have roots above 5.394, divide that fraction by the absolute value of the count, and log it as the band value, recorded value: 0.123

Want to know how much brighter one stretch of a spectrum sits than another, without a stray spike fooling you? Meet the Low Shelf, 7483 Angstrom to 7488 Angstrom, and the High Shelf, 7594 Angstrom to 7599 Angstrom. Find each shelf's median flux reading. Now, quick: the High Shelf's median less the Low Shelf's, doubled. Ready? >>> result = -3.2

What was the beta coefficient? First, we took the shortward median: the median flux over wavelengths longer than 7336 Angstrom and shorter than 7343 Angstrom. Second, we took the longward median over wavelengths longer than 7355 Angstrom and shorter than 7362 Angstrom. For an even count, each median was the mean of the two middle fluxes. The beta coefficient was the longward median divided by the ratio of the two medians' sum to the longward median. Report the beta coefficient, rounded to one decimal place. 13.9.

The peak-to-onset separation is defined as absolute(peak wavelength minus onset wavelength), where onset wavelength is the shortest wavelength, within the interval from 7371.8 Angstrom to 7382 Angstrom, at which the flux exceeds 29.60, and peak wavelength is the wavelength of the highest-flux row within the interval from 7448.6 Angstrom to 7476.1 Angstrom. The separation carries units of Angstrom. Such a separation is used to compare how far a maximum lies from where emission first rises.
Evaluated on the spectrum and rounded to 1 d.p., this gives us 85.4 Angstrom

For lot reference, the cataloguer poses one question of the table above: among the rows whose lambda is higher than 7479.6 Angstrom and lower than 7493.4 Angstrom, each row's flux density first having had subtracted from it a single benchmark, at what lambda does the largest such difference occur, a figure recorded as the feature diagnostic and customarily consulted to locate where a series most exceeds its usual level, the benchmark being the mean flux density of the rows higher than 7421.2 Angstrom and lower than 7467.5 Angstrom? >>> 7490.77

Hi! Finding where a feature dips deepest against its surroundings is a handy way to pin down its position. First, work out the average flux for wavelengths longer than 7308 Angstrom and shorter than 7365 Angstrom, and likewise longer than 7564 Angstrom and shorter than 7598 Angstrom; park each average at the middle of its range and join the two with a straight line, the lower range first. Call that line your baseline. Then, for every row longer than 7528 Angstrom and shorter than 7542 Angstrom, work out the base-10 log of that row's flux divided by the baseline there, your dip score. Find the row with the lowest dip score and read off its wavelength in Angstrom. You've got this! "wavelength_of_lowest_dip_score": 7534.01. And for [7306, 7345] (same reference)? 7310.15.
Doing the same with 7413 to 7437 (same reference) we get 7425.51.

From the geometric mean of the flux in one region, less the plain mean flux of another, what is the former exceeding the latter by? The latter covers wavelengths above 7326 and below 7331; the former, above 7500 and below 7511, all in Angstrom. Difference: -1.4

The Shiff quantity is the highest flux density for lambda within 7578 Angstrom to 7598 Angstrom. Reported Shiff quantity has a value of 29.2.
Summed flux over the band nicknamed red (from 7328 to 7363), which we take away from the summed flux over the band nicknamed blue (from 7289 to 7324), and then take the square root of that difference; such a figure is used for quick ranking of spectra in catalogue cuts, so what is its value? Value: 1.3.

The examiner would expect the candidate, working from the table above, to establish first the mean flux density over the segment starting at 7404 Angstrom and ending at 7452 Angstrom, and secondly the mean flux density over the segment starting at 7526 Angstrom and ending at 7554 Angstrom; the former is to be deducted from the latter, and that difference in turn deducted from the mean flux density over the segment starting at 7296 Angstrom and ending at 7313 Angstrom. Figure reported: 29.9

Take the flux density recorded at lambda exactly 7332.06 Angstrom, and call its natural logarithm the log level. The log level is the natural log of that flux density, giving 3.36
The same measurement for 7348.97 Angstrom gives 3.40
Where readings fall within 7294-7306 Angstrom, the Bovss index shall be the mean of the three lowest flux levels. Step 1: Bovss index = 29.4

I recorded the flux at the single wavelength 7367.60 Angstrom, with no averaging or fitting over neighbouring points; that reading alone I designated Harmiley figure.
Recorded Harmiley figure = 29.7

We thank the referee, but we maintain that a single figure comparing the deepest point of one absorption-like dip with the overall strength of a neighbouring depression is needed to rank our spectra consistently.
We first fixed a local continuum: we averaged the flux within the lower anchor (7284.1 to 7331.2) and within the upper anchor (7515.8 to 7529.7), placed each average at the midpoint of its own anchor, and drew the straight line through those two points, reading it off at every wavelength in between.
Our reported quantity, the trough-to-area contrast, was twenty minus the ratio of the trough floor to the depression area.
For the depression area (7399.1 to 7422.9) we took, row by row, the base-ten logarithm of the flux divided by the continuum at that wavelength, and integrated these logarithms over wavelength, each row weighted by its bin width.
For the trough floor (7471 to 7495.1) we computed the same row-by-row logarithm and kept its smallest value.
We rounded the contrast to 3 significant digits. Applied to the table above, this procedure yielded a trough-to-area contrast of 19.9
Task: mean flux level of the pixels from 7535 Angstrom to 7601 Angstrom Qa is 28.7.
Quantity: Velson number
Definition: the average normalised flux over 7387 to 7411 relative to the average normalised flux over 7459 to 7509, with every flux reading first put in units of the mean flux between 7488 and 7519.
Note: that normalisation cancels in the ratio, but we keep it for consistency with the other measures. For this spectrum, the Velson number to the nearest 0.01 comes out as 1.00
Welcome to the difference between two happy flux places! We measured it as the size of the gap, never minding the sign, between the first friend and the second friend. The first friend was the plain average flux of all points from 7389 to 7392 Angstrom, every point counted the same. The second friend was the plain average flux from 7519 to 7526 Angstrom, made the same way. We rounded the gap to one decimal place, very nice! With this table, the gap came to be 0.3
